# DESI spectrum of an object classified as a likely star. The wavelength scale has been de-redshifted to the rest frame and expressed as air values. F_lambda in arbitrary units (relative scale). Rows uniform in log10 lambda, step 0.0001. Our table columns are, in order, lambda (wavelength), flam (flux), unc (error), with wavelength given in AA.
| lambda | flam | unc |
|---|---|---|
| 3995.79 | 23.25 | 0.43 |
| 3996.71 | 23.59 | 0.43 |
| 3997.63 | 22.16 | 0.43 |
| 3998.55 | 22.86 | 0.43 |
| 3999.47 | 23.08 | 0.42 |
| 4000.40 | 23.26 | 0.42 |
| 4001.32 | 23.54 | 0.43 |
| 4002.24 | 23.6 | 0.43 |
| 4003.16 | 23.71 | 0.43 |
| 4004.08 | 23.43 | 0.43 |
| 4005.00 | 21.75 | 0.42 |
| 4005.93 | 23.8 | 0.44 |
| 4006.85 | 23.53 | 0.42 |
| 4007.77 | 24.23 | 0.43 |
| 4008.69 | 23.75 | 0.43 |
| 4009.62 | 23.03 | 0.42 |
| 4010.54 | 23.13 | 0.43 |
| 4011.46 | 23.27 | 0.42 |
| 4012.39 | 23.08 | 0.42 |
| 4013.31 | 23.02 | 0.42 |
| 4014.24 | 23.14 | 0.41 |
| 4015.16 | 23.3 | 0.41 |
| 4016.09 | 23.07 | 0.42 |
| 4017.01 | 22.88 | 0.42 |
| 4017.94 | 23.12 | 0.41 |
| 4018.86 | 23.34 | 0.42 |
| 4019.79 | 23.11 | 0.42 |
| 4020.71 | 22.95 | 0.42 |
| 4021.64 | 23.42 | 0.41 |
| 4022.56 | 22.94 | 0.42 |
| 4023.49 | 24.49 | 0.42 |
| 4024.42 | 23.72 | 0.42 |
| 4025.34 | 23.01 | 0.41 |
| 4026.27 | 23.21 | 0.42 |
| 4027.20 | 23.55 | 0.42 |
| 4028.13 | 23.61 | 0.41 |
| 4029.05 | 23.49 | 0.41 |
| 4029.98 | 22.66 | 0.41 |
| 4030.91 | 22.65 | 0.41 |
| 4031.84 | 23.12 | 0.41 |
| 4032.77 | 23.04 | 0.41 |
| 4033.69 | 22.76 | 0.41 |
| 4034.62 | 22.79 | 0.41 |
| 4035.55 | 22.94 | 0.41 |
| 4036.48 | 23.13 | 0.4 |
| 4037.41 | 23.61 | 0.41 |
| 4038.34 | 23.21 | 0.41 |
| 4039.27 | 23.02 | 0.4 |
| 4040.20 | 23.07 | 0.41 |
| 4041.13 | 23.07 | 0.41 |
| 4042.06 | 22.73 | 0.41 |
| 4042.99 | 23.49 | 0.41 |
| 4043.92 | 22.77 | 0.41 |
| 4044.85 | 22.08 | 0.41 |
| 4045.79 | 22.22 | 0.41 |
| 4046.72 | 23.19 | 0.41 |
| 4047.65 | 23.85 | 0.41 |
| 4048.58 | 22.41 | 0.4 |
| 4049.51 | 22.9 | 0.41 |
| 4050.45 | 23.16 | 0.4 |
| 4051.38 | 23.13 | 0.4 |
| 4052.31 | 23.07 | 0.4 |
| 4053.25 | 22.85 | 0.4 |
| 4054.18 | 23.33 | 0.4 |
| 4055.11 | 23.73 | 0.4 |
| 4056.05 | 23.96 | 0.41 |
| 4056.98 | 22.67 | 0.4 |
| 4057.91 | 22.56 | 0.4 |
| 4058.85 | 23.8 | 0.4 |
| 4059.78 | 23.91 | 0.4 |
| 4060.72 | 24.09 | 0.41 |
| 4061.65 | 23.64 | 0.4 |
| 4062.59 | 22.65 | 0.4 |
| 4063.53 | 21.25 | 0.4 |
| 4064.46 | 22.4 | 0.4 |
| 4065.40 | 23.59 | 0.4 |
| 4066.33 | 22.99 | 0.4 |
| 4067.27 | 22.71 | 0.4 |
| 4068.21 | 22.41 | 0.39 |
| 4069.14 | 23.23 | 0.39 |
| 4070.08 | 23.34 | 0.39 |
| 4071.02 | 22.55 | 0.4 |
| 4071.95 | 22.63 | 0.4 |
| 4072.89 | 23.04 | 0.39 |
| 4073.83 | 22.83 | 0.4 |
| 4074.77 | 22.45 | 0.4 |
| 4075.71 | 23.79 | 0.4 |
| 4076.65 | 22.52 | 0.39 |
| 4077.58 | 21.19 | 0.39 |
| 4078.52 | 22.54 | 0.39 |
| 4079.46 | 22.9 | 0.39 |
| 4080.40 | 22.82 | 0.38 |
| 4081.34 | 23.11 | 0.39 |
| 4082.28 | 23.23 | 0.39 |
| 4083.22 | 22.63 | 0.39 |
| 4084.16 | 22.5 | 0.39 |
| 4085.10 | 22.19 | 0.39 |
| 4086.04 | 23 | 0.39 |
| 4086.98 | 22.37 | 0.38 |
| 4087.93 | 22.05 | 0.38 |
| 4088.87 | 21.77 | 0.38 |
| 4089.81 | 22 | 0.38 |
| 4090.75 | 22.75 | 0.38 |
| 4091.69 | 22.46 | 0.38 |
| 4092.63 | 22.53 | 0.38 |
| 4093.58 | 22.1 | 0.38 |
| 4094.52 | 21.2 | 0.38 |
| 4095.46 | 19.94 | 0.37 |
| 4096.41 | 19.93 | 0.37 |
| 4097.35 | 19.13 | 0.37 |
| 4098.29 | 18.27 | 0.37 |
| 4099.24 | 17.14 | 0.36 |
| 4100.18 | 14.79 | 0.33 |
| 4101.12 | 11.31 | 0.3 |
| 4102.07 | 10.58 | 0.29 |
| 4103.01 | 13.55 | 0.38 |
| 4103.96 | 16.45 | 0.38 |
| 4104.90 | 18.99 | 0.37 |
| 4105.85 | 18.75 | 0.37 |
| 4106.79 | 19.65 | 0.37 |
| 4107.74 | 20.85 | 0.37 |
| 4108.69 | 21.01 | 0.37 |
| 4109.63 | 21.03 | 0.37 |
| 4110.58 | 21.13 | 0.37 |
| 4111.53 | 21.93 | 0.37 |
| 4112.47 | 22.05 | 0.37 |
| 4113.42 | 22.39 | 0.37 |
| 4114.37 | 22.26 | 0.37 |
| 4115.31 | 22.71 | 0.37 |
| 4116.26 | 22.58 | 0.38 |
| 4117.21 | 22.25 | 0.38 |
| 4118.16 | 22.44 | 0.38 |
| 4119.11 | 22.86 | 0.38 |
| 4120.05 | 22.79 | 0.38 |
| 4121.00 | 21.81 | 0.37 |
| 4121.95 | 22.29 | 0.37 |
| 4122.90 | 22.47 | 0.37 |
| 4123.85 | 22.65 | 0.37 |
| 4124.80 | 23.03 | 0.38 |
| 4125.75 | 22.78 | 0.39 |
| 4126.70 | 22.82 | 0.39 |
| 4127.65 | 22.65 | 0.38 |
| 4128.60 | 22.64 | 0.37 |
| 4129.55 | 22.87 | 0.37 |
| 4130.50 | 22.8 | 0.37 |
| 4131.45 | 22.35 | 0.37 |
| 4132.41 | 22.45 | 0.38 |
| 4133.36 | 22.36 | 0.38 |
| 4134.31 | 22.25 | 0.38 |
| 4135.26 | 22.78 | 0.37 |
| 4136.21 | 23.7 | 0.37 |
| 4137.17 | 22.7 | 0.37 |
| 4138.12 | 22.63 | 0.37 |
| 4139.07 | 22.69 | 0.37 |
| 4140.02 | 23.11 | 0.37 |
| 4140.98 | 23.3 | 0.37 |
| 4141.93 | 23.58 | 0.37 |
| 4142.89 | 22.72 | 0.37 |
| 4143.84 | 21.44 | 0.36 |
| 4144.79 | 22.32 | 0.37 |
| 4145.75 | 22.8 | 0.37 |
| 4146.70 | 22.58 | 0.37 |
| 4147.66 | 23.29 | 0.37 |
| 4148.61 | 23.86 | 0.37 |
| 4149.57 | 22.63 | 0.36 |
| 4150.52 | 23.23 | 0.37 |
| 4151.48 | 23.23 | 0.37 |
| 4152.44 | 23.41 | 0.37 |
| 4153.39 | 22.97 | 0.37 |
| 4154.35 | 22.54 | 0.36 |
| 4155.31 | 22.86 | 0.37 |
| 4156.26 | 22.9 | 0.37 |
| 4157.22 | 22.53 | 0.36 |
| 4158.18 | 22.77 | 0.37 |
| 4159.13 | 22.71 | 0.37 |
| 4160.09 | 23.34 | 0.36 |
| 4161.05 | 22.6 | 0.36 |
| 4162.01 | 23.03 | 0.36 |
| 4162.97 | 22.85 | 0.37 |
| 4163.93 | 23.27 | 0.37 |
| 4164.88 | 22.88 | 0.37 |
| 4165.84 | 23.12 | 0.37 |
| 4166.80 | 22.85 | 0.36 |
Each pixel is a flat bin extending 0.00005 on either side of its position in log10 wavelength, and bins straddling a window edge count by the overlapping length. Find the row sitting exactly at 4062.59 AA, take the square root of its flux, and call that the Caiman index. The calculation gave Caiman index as 4.76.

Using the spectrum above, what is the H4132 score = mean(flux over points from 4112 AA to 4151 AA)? 22.7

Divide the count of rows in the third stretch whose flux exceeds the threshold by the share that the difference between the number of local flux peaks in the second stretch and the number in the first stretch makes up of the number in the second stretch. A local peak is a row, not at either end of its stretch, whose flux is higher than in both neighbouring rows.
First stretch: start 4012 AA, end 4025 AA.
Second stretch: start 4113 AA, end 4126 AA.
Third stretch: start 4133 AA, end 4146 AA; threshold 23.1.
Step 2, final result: -12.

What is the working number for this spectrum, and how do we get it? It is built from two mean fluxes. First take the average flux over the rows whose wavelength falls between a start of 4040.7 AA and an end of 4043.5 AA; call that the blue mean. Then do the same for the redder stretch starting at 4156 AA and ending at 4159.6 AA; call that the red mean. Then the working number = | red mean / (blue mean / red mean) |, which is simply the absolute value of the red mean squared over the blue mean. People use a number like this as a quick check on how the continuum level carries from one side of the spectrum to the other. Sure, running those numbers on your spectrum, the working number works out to 22.4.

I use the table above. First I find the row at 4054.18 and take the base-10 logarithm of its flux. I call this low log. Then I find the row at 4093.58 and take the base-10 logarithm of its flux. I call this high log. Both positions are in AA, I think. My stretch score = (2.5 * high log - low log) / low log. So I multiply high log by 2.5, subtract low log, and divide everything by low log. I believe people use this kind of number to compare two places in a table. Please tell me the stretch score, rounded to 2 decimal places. 1.46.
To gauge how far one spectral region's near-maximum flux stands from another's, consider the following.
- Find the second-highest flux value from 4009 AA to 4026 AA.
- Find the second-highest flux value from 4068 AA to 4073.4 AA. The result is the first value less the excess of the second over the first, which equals 24.2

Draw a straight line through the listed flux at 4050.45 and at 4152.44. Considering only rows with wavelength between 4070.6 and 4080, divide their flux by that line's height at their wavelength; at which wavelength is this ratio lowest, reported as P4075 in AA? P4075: 4077.58 AA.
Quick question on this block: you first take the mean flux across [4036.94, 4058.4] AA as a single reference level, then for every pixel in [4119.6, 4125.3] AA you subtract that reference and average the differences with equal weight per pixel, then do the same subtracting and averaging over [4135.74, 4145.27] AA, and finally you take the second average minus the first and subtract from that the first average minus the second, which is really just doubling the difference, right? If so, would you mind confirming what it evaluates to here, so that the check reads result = 0.6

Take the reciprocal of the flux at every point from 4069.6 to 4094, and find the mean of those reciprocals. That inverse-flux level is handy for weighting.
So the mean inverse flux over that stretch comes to 0.0443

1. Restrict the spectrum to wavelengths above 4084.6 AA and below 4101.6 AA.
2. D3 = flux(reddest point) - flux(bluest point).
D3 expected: -10.9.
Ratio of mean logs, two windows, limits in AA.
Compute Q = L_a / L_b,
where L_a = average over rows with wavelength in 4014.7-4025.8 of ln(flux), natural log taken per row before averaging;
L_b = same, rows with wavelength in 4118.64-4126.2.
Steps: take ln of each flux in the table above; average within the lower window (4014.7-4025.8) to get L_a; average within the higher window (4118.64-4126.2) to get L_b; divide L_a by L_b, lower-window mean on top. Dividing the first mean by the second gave 1.010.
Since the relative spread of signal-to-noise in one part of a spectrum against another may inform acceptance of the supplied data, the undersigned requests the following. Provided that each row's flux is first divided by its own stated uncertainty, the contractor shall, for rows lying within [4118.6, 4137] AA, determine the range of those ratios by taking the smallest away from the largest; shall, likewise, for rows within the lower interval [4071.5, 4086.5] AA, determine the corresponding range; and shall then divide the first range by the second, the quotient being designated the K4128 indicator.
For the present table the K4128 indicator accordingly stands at 1.0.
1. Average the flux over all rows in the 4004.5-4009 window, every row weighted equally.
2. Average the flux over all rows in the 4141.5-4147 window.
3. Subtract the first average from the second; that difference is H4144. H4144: -0.8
